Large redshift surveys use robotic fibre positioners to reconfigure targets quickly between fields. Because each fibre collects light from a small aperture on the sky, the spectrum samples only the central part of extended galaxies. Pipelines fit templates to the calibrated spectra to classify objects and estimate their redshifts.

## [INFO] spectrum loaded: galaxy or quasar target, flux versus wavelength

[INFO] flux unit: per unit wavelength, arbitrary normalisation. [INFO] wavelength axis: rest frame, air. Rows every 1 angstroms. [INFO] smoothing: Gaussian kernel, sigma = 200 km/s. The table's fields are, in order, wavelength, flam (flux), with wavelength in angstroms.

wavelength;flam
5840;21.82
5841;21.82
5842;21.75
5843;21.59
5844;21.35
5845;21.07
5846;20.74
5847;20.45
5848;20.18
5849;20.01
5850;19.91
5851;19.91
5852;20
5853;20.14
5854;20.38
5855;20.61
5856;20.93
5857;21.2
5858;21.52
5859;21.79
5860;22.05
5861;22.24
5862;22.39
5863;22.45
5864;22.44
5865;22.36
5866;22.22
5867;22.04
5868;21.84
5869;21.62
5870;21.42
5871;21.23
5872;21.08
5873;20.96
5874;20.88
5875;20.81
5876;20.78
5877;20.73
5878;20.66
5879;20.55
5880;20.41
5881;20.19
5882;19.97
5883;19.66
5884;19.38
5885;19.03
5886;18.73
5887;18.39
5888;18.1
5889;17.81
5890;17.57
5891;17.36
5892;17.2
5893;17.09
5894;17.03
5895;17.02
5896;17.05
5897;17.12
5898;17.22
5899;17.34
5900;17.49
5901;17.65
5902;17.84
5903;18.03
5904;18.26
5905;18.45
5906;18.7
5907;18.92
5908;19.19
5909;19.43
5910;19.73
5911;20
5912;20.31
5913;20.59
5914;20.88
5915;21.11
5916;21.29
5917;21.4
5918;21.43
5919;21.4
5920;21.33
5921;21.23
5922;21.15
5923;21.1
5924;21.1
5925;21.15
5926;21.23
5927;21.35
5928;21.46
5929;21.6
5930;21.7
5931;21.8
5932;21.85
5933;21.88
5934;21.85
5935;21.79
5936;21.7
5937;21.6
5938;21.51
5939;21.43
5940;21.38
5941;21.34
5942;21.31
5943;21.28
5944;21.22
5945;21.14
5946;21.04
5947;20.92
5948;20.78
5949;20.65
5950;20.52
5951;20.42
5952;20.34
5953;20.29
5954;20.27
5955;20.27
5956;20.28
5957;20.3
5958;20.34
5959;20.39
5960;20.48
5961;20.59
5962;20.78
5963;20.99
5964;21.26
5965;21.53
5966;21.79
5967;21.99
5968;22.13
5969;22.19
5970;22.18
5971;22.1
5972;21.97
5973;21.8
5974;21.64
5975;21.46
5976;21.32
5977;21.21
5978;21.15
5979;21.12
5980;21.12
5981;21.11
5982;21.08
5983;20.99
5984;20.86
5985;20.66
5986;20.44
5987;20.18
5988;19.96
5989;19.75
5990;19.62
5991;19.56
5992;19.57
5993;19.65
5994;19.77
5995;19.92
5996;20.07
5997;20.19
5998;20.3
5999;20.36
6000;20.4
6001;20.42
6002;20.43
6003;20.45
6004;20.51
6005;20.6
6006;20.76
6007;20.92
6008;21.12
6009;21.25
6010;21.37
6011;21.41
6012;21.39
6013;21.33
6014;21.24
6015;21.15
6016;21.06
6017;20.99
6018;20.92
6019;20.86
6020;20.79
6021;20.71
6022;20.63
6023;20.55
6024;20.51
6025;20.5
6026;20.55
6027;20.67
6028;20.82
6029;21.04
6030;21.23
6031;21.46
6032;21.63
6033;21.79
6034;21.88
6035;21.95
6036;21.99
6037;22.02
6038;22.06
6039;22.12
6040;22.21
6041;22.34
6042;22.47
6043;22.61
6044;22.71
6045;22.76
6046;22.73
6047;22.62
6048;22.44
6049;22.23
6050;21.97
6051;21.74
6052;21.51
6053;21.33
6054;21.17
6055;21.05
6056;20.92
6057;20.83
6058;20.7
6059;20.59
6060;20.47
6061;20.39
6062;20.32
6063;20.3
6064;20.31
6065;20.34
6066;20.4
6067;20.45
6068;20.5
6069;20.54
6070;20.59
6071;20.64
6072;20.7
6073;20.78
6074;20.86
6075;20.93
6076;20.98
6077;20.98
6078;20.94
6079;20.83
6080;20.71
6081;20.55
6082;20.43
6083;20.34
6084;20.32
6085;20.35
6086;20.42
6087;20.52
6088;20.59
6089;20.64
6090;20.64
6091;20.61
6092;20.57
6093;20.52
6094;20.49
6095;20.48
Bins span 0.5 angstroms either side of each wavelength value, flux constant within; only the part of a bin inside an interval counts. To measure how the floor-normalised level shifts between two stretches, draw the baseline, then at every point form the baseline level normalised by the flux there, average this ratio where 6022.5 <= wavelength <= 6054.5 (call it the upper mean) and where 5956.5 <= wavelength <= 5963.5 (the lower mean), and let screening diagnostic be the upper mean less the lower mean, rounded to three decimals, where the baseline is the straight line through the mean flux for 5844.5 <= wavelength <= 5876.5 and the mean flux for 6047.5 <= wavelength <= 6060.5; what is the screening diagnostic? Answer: -0.053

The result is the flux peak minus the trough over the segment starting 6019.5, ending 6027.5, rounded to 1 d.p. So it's 0.3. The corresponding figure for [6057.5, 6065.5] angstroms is 0.4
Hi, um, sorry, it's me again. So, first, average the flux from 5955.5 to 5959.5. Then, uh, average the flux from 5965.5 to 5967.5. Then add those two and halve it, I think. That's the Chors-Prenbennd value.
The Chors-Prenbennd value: 21.1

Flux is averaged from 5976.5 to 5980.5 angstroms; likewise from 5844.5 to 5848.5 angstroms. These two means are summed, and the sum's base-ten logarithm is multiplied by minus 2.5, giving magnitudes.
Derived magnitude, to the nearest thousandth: -4.052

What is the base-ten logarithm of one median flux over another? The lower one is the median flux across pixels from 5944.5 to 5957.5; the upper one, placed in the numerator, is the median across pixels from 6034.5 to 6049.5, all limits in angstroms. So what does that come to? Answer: 0.039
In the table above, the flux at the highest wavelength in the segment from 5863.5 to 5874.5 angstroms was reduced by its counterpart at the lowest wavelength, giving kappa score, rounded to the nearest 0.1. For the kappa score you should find -1.6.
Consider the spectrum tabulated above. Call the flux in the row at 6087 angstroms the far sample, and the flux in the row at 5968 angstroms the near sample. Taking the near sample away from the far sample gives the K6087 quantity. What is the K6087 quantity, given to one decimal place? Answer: -1.6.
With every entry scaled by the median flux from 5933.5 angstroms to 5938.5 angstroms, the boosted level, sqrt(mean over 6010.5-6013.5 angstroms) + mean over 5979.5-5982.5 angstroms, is 1.97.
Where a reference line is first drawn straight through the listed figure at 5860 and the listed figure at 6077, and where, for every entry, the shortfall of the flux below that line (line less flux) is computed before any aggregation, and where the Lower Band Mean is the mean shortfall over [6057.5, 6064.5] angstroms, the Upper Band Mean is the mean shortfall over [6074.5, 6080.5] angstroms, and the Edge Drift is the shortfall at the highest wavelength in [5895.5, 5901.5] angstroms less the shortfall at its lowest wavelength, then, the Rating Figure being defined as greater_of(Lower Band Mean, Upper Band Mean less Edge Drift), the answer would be 0.7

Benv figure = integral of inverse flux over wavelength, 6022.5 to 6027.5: 0.243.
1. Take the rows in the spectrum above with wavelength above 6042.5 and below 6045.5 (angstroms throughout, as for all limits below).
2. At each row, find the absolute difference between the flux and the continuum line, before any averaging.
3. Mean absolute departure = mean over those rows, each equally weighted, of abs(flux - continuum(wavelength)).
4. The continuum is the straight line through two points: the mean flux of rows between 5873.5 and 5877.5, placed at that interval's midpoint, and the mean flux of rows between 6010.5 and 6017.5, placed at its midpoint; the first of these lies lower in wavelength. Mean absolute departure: 1.4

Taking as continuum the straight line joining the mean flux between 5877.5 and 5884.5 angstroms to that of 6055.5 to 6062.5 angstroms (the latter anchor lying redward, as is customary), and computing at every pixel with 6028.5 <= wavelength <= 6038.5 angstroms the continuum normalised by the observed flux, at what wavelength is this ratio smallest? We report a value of 6038 angstroms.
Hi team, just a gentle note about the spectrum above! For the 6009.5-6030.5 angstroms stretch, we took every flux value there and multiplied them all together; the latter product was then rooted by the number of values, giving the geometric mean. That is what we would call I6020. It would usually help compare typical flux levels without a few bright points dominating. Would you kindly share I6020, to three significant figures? 20.9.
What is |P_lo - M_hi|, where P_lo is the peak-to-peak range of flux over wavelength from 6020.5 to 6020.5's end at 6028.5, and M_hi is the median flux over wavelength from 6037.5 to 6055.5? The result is 21.9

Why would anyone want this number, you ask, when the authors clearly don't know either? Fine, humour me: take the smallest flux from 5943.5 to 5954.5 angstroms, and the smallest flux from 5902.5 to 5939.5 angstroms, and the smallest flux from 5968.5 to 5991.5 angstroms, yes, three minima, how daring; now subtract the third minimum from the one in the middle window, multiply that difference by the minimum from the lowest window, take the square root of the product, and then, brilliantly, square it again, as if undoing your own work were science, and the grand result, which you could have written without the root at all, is 12.8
